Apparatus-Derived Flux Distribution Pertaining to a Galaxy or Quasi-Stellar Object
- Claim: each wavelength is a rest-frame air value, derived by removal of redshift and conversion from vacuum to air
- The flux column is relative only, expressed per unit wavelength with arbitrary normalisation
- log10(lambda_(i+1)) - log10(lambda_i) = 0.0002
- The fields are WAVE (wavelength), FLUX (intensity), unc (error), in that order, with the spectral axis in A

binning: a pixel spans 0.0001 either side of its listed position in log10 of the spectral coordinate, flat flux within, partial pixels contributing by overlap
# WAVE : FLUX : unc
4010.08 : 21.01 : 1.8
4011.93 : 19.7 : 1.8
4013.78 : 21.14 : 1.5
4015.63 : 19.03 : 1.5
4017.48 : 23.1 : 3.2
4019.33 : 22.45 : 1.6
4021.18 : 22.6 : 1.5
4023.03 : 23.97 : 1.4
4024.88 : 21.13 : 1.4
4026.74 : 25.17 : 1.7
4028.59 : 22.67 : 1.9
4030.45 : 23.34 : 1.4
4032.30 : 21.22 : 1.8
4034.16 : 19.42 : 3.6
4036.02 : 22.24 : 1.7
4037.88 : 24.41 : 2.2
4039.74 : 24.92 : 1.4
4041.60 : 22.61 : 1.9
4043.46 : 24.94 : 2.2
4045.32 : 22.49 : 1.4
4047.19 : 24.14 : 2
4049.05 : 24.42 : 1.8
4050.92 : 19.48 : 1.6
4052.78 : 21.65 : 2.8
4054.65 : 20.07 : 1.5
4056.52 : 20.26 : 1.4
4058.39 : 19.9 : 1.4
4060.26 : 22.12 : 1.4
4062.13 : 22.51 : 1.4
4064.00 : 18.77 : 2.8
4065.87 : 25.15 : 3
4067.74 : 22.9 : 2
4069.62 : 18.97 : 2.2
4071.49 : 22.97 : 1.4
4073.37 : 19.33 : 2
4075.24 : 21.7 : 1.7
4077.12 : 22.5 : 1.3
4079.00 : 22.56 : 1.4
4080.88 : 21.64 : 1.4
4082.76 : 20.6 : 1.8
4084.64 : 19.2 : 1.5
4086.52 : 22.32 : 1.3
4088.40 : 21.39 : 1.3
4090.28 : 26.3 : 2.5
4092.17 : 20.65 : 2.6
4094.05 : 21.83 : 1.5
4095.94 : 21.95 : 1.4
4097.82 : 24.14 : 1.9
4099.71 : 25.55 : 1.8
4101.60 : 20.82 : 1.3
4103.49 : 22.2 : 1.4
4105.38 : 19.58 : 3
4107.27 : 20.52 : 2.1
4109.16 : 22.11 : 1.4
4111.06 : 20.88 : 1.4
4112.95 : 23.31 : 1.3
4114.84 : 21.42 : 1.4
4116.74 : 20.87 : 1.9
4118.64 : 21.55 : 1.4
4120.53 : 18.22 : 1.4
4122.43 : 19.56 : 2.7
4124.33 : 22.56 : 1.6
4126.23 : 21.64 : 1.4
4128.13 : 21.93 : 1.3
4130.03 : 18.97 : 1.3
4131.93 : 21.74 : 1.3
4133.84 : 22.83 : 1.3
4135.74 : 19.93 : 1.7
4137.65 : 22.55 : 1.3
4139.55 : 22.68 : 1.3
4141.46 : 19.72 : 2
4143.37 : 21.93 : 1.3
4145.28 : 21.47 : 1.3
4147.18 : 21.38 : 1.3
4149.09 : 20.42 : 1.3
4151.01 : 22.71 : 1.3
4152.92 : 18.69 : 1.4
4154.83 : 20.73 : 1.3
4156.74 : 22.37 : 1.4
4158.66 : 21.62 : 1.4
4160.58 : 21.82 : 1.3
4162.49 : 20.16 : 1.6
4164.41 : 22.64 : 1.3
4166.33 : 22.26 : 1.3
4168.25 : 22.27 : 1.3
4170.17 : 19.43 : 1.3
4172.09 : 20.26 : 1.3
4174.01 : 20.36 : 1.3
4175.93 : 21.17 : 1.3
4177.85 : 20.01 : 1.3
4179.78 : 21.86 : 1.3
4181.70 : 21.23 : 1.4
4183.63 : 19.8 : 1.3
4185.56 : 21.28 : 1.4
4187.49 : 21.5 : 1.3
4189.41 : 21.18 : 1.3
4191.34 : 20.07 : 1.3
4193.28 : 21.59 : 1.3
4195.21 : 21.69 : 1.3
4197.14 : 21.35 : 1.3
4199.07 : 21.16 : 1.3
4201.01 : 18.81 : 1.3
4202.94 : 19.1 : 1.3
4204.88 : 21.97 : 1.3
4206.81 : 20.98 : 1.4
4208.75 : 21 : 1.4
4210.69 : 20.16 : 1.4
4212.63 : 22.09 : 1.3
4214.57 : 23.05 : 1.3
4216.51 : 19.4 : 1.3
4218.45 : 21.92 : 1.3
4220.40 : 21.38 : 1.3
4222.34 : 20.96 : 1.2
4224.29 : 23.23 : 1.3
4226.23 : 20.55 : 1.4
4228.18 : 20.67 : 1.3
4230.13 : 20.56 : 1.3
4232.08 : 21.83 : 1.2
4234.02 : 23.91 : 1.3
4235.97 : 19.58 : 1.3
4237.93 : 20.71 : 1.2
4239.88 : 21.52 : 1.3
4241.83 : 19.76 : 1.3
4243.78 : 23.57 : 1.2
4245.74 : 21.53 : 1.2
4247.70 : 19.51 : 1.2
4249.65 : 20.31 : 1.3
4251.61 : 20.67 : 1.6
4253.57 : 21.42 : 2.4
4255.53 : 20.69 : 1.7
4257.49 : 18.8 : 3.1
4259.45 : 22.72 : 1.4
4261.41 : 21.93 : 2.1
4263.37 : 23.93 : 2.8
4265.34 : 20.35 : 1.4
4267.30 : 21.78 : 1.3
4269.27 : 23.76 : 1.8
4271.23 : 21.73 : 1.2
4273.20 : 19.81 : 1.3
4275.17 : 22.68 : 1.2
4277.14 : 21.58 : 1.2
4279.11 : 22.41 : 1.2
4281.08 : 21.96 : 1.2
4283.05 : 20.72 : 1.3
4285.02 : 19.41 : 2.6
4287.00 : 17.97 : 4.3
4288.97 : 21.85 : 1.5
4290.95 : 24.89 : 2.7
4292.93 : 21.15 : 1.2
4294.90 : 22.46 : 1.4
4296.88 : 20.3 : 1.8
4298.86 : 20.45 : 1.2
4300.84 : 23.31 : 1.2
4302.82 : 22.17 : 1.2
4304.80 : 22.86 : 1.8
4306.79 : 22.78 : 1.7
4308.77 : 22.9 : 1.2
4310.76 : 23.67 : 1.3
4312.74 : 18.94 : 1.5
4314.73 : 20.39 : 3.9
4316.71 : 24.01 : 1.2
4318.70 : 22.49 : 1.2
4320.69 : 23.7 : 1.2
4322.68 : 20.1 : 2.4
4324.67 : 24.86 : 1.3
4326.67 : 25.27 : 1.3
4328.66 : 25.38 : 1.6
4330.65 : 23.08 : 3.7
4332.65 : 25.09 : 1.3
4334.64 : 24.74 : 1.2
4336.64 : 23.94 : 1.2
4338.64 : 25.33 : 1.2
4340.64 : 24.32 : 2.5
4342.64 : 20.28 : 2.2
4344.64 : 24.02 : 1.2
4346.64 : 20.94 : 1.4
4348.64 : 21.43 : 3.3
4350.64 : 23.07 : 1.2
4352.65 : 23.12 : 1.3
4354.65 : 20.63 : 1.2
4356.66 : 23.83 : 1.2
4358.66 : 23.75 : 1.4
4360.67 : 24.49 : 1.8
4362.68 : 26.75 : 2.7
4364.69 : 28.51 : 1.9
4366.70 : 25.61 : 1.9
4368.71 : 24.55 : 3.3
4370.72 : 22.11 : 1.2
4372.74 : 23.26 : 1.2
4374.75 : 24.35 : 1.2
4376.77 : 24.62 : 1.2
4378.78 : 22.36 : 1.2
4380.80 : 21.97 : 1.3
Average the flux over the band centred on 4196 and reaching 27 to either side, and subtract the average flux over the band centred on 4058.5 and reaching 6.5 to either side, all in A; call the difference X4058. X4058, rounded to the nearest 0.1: 0.1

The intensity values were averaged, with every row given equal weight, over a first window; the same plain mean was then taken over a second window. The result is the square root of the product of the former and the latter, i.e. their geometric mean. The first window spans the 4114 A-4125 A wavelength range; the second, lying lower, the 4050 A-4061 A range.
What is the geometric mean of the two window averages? 20.6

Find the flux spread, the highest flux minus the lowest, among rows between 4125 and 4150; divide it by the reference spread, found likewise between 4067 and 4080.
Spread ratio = 1.0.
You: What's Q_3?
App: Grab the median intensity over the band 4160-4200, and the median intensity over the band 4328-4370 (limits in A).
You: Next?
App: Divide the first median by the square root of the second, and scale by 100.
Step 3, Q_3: 433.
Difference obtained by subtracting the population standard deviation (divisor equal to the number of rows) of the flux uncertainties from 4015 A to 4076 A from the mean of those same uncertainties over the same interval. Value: 1.31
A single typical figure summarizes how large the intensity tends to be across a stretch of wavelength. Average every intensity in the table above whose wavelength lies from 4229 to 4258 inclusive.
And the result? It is 21.0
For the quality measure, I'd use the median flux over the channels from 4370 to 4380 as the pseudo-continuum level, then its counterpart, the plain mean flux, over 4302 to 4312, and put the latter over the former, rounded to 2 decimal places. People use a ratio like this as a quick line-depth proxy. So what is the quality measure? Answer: 0.98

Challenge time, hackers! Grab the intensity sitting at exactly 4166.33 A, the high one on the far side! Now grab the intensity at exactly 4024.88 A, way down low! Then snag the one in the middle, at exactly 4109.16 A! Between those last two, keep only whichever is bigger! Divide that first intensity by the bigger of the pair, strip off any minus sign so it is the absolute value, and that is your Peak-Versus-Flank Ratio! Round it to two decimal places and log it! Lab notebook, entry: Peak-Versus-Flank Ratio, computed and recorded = 1.01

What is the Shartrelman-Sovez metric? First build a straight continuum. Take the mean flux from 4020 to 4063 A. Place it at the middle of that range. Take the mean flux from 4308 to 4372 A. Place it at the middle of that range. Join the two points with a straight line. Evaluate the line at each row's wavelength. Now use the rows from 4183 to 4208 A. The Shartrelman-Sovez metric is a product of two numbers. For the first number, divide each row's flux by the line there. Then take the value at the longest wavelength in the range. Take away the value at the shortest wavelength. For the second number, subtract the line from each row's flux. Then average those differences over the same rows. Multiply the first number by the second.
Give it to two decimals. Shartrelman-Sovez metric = -0.10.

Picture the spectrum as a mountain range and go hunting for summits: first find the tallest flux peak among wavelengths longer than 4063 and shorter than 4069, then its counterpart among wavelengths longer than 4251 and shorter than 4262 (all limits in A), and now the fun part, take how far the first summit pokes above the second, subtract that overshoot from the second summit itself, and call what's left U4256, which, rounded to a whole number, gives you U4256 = 20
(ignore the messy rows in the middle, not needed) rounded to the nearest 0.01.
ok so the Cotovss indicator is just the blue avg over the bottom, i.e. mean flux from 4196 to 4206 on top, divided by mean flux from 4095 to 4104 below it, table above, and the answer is 0.89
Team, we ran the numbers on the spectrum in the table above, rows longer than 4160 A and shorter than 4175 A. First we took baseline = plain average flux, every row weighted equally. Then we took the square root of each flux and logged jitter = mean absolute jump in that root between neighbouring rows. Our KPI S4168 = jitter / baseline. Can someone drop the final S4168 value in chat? 0.0061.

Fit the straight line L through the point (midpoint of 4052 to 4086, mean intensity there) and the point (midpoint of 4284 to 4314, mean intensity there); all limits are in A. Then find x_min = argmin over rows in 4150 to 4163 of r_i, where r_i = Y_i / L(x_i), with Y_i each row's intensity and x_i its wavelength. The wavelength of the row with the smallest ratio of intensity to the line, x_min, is 4152.92 A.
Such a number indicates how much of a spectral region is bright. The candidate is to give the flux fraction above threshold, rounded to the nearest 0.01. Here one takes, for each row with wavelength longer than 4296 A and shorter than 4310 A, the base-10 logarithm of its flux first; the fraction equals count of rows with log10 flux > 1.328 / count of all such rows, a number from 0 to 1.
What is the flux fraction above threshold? 0.71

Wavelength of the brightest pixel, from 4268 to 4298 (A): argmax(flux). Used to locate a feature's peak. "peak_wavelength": 4290.95 A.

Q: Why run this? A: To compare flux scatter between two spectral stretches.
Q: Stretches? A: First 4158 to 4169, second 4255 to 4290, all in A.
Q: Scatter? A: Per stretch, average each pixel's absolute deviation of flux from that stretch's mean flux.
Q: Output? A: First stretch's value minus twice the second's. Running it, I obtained -2.0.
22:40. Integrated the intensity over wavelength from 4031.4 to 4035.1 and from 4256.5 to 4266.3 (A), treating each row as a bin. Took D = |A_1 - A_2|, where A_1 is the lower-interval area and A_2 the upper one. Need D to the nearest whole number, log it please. 136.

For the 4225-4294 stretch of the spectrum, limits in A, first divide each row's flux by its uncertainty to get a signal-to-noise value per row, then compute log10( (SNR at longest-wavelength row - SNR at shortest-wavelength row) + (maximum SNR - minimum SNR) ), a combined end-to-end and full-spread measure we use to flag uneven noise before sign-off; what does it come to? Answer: 1.3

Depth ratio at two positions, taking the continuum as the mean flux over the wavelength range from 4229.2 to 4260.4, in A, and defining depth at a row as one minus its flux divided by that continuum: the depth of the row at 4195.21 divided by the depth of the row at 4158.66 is 1.1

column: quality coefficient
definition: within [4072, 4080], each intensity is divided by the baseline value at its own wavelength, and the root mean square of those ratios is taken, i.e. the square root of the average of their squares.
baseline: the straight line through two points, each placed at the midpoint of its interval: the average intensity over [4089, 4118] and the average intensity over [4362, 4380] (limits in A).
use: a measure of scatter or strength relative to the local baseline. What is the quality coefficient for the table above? 0.99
